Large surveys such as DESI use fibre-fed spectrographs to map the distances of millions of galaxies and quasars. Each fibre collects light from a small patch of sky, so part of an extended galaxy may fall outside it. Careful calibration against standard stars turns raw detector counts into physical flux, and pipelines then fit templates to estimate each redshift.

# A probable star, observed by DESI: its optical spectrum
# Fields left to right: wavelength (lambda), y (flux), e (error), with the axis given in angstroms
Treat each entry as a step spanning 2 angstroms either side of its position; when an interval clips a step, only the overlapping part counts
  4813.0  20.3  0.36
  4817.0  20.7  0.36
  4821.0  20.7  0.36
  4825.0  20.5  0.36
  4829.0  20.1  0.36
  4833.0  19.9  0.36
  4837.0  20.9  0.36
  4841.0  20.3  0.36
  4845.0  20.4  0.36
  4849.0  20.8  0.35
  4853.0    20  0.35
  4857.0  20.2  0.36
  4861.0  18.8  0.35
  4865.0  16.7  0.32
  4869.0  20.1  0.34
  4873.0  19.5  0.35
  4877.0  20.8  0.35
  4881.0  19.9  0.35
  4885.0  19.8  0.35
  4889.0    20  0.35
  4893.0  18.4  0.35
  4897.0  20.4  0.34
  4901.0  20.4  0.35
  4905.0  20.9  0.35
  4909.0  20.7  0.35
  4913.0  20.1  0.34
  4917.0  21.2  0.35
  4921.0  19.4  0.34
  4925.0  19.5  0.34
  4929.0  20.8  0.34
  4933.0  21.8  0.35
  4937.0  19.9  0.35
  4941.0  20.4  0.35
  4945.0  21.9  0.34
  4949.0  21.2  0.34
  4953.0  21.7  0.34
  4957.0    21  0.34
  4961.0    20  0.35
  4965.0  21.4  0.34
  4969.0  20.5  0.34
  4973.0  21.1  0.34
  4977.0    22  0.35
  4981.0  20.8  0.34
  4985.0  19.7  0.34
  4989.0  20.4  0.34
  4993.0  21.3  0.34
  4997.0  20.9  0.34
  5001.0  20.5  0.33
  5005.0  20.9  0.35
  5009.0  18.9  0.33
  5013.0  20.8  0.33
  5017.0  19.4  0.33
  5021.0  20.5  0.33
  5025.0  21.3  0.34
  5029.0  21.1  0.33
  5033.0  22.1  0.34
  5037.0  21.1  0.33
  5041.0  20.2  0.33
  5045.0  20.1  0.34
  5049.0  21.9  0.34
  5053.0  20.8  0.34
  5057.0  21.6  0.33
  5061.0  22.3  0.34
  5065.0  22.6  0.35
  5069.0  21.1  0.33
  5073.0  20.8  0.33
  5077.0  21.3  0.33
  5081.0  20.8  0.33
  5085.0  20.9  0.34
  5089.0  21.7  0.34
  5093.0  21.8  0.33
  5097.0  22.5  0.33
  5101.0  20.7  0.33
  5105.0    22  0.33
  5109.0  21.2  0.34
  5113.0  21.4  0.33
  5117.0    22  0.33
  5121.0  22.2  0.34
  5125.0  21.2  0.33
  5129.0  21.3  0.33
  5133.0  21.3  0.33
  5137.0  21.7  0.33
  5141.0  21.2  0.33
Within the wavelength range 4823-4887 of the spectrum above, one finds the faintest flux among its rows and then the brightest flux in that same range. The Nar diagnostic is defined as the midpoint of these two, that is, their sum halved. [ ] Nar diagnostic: 18.8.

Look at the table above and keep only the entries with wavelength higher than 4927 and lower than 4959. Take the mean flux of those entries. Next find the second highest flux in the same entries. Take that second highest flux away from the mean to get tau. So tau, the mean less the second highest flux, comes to -0.71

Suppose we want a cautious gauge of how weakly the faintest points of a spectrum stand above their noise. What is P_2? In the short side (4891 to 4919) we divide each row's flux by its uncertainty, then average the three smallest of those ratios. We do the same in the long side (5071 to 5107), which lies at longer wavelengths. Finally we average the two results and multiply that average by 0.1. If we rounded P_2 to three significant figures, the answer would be 5.95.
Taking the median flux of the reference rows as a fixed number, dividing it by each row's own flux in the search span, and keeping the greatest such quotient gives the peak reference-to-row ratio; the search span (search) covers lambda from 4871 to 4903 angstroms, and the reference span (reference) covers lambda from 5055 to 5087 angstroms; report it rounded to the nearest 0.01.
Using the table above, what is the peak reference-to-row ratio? 1.15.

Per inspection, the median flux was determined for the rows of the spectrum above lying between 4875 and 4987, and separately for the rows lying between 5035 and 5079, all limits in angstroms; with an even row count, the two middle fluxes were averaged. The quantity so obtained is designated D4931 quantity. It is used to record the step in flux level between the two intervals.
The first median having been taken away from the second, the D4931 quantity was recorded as 0.50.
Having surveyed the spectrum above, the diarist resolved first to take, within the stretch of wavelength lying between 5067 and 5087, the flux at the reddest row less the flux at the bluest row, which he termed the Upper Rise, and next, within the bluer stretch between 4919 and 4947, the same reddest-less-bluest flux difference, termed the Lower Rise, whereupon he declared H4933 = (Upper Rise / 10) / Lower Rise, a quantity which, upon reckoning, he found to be -0.01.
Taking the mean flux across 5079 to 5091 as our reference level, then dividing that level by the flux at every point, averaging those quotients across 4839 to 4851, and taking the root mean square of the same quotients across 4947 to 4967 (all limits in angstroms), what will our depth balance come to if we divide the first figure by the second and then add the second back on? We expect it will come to 2.03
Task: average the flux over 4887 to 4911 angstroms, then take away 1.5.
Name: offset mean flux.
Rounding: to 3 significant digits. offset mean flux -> 18.6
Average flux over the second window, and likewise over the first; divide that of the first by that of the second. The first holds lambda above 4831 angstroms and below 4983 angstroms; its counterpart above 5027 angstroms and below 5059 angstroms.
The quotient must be 0.964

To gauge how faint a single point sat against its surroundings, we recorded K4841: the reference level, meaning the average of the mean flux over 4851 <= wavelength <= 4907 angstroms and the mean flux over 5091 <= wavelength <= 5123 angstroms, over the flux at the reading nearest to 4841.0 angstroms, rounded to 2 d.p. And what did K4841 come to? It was 1.02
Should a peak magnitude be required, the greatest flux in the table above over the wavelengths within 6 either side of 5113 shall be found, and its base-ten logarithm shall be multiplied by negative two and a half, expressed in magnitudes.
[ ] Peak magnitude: -3.36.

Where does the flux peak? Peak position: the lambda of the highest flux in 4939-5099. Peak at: 5065.0 angstroms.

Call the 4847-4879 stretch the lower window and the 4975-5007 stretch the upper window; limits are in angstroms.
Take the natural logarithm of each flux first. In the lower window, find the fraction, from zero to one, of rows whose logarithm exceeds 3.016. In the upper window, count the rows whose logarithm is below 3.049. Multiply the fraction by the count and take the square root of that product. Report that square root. 1.2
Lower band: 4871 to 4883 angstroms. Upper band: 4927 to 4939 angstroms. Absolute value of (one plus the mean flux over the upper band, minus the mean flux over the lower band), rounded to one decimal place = 1.8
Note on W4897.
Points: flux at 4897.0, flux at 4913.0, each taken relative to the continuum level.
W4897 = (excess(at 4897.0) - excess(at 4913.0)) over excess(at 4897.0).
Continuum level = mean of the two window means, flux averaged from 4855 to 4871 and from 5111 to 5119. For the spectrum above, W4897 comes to 4.0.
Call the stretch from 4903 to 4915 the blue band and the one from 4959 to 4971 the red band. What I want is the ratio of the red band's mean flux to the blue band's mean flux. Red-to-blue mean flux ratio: 1.00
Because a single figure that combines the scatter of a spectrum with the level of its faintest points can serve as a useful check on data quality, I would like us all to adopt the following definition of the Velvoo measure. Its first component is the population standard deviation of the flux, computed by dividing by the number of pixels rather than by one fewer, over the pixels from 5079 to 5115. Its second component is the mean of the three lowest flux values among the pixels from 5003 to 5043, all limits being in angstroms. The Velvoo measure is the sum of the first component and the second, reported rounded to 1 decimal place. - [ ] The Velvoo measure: 20.1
